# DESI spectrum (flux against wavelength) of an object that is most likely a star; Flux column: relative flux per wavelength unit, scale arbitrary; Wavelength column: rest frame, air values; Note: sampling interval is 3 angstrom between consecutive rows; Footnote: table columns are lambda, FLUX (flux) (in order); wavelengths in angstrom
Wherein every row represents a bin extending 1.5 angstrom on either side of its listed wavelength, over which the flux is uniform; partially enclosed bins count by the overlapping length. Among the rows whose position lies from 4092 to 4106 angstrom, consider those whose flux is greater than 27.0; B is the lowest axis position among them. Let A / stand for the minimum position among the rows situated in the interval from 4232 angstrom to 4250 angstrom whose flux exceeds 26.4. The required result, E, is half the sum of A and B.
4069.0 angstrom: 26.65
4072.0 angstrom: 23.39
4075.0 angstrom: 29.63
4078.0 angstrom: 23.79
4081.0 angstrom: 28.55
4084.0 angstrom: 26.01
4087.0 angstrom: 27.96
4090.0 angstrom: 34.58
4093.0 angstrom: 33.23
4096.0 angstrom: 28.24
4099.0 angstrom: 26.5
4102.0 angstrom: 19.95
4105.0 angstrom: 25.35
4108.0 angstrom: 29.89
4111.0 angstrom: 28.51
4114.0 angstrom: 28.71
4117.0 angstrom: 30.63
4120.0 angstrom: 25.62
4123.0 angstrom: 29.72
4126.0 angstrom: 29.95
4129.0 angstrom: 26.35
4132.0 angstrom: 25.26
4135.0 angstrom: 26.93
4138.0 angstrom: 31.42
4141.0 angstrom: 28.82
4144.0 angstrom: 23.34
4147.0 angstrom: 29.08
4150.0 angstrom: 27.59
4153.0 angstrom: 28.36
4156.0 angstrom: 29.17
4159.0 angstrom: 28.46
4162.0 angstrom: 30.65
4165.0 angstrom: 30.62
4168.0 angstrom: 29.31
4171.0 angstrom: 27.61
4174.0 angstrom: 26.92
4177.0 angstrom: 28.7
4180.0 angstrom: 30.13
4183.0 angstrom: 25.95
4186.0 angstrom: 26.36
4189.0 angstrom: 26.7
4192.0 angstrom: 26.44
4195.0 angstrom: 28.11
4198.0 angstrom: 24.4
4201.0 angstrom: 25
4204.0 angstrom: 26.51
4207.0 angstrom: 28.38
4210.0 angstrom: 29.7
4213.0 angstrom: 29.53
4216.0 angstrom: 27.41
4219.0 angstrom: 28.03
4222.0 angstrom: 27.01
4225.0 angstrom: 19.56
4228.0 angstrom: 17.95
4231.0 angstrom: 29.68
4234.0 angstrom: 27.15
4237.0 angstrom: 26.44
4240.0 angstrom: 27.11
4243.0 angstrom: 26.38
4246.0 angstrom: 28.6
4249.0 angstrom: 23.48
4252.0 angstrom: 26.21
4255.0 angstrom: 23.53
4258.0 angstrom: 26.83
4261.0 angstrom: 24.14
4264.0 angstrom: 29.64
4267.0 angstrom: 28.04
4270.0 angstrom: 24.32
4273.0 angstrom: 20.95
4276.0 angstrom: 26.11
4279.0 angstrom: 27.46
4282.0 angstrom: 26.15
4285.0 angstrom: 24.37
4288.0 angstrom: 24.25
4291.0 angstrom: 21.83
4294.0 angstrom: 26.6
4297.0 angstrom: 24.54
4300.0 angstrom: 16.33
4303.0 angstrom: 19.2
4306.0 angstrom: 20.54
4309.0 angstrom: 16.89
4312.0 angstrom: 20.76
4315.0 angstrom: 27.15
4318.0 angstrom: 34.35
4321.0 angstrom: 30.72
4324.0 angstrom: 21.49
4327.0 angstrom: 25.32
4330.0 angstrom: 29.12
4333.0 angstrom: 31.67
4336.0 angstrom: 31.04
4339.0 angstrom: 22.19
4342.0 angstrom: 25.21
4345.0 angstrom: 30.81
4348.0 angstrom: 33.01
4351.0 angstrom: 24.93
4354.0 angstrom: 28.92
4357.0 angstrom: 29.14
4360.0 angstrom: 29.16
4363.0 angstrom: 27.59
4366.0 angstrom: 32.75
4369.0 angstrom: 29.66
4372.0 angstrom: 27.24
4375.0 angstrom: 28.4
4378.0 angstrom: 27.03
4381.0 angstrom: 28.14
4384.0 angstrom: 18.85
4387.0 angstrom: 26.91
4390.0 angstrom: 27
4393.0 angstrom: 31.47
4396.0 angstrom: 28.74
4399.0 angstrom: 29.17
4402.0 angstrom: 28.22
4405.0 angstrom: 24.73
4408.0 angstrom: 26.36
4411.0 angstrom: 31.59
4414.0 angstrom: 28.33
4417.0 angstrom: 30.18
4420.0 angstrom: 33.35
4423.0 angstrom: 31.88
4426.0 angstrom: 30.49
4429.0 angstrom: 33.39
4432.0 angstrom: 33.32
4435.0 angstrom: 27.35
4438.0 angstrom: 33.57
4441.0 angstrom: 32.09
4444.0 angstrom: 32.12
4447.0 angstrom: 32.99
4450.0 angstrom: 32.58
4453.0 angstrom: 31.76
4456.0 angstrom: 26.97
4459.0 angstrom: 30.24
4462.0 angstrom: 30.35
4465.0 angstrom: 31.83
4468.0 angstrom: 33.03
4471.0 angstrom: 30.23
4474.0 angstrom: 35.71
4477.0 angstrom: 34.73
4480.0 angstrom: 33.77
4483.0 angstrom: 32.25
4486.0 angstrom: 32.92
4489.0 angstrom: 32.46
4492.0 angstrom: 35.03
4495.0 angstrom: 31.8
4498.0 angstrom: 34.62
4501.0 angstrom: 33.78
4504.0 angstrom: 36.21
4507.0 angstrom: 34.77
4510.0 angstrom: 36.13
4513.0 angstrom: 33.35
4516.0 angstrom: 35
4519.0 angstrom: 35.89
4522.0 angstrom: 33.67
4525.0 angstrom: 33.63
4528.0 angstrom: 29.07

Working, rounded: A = 4234.0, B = 4093.0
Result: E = 4163.5 angstrom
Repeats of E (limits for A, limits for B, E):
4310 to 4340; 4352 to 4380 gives 4334.5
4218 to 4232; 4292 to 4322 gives 4267.0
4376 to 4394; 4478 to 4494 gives 4429.0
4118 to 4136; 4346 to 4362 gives 4235.5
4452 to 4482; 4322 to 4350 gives 4391.5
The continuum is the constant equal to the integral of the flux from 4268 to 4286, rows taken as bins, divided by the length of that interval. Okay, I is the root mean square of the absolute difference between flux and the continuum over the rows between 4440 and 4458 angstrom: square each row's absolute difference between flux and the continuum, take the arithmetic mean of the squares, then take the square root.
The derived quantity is 6.7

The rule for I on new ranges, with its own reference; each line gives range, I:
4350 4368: 4.4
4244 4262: 2.0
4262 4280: 3.0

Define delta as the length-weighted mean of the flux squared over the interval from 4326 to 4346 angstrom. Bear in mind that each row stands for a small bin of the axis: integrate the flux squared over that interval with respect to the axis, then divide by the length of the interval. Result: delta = 790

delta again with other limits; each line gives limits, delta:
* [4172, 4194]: 749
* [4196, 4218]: 750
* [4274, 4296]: 635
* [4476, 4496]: 1109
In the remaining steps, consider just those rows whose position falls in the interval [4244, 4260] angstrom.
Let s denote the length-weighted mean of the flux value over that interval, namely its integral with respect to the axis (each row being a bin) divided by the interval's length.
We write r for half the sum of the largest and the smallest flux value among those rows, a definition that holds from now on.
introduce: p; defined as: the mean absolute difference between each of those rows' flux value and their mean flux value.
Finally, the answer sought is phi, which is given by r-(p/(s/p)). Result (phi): 25.9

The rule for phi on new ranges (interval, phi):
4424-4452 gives 30.4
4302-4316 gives 21.7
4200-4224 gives 27.3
